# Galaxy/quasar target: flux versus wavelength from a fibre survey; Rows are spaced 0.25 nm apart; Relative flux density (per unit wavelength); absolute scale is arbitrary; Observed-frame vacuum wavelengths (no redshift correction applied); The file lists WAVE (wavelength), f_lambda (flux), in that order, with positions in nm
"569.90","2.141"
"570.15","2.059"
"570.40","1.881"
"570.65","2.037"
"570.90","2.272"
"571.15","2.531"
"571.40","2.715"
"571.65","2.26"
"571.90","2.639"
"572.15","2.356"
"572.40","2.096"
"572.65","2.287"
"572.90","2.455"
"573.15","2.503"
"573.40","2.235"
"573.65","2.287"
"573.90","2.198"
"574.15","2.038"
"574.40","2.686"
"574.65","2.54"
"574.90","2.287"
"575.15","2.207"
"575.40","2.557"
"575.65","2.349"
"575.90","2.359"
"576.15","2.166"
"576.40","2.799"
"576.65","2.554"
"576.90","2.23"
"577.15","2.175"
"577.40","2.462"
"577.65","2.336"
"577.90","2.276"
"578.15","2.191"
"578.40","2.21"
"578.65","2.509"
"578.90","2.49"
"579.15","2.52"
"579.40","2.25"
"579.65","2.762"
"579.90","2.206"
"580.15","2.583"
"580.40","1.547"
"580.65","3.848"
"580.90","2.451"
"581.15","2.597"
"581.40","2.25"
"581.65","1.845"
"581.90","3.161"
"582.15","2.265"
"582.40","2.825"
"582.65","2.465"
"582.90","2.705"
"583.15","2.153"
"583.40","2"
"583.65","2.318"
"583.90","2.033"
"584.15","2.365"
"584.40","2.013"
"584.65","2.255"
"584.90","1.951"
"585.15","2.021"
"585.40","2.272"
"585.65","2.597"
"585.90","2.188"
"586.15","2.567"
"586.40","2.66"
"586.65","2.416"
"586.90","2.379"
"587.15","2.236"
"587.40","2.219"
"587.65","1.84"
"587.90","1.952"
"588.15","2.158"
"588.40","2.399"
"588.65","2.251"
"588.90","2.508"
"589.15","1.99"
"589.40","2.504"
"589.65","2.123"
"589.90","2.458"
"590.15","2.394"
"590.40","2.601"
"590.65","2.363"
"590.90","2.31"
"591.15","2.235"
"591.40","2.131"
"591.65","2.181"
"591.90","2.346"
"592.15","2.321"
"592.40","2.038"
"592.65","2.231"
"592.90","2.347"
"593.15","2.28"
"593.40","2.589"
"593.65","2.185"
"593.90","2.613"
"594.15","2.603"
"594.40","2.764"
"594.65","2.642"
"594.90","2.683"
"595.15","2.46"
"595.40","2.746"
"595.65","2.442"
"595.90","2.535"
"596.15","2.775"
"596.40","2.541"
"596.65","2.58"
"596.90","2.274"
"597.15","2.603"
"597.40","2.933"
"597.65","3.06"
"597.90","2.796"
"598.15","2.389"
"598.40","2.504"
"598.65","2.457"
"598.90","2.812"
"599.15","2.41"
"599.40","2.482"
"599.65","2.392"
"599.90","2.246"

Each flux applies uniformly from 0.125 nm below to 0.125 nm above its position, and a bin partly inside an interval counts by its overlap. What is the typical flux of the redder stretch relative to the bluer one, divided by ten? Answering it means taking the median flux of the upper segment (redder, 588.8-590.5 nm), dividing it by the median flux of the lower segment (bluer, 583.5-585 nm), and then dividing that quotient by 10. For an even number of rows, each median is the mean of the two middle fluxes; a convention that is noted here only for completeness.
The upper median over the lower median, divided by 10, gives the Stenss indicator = 0.115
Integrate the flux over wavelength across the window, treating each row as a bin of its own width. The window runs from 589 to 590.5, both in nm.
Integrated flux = 3.52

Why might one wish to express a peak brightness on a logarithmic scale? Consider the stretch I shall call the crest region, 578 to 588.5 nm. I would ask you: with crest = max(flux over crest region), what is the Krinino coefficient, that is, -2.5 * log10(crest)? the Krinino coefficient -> -1.46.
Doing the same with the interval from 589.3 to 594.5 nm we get -1.10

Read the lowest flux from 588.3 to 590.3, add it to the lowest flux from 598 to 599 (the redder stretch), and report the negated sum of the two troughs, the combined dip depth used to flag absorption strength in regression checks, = -4.4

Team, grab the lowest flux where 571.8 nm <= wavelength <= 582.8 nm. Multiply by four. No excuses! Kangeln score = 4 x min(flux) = 6.2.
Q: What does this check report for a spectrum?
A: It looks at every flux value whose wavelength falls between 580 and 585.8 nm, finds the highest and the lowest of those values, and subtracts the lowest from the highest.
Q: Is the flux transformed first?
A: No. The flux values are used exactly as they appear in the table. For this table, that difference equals 2.3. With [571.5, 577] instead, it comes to 0.8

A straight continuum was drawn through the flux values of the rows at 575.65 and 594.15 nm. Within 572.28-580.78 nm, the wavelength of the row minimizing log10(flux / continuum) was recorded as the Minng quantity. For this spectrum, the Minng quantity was 580.40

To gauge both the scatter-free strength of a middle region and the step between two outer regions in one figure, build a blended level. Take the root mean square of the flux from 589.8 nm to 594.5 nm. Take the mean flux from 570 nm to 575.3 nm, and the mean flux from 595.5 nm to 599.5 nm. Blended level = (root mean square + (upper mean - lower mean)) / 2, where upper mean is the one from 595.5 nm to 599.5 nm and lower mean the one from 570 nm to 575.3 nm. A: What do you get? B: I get 1.33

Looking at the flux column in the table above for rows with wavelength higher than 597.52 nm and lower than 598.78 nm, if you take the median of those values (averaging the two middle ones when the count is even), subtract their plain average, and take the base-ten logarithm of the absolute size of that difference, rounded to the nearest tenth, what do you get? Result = -0.9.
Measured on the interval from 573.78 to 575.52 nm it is -1.1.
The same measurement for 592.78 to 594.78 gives -1.0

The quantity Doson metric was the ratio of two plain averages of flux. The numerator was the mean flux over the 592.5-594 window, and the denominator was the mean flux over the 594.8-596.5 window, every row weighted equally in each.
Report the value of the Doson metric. 0.91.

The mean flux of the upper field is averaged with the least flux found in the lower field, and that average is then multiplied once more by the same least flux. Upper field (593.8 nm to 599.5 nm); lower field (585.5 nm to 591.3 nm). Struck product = 4.10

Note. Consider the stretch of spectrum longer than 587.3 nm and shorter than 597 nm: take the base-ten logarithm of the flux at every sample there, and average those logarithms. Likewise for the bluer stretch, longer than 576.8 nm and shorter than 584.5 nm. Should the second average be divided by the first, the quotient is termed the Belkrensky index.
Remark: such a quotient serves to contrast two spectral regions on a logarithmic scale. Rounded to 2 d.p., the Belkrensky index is 1.00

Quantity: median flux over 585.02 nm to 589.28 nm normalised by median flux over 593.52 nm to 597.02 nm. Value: 0.87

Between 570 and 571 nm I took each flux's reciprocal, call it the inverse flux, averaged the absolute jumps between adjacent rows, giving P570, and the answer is 0.046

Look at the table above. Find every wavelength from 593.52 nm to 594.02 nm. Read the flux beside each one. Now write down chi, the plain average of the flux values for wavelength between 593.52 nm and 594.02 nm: 2.40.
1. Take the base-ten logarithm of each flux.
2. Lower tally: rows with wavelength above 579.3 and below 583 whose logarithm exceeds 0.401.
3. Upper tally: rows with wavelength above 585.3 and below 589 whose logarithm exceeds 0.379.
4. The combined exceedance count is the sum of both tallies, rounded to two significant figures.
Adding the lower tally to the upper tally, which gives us 13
